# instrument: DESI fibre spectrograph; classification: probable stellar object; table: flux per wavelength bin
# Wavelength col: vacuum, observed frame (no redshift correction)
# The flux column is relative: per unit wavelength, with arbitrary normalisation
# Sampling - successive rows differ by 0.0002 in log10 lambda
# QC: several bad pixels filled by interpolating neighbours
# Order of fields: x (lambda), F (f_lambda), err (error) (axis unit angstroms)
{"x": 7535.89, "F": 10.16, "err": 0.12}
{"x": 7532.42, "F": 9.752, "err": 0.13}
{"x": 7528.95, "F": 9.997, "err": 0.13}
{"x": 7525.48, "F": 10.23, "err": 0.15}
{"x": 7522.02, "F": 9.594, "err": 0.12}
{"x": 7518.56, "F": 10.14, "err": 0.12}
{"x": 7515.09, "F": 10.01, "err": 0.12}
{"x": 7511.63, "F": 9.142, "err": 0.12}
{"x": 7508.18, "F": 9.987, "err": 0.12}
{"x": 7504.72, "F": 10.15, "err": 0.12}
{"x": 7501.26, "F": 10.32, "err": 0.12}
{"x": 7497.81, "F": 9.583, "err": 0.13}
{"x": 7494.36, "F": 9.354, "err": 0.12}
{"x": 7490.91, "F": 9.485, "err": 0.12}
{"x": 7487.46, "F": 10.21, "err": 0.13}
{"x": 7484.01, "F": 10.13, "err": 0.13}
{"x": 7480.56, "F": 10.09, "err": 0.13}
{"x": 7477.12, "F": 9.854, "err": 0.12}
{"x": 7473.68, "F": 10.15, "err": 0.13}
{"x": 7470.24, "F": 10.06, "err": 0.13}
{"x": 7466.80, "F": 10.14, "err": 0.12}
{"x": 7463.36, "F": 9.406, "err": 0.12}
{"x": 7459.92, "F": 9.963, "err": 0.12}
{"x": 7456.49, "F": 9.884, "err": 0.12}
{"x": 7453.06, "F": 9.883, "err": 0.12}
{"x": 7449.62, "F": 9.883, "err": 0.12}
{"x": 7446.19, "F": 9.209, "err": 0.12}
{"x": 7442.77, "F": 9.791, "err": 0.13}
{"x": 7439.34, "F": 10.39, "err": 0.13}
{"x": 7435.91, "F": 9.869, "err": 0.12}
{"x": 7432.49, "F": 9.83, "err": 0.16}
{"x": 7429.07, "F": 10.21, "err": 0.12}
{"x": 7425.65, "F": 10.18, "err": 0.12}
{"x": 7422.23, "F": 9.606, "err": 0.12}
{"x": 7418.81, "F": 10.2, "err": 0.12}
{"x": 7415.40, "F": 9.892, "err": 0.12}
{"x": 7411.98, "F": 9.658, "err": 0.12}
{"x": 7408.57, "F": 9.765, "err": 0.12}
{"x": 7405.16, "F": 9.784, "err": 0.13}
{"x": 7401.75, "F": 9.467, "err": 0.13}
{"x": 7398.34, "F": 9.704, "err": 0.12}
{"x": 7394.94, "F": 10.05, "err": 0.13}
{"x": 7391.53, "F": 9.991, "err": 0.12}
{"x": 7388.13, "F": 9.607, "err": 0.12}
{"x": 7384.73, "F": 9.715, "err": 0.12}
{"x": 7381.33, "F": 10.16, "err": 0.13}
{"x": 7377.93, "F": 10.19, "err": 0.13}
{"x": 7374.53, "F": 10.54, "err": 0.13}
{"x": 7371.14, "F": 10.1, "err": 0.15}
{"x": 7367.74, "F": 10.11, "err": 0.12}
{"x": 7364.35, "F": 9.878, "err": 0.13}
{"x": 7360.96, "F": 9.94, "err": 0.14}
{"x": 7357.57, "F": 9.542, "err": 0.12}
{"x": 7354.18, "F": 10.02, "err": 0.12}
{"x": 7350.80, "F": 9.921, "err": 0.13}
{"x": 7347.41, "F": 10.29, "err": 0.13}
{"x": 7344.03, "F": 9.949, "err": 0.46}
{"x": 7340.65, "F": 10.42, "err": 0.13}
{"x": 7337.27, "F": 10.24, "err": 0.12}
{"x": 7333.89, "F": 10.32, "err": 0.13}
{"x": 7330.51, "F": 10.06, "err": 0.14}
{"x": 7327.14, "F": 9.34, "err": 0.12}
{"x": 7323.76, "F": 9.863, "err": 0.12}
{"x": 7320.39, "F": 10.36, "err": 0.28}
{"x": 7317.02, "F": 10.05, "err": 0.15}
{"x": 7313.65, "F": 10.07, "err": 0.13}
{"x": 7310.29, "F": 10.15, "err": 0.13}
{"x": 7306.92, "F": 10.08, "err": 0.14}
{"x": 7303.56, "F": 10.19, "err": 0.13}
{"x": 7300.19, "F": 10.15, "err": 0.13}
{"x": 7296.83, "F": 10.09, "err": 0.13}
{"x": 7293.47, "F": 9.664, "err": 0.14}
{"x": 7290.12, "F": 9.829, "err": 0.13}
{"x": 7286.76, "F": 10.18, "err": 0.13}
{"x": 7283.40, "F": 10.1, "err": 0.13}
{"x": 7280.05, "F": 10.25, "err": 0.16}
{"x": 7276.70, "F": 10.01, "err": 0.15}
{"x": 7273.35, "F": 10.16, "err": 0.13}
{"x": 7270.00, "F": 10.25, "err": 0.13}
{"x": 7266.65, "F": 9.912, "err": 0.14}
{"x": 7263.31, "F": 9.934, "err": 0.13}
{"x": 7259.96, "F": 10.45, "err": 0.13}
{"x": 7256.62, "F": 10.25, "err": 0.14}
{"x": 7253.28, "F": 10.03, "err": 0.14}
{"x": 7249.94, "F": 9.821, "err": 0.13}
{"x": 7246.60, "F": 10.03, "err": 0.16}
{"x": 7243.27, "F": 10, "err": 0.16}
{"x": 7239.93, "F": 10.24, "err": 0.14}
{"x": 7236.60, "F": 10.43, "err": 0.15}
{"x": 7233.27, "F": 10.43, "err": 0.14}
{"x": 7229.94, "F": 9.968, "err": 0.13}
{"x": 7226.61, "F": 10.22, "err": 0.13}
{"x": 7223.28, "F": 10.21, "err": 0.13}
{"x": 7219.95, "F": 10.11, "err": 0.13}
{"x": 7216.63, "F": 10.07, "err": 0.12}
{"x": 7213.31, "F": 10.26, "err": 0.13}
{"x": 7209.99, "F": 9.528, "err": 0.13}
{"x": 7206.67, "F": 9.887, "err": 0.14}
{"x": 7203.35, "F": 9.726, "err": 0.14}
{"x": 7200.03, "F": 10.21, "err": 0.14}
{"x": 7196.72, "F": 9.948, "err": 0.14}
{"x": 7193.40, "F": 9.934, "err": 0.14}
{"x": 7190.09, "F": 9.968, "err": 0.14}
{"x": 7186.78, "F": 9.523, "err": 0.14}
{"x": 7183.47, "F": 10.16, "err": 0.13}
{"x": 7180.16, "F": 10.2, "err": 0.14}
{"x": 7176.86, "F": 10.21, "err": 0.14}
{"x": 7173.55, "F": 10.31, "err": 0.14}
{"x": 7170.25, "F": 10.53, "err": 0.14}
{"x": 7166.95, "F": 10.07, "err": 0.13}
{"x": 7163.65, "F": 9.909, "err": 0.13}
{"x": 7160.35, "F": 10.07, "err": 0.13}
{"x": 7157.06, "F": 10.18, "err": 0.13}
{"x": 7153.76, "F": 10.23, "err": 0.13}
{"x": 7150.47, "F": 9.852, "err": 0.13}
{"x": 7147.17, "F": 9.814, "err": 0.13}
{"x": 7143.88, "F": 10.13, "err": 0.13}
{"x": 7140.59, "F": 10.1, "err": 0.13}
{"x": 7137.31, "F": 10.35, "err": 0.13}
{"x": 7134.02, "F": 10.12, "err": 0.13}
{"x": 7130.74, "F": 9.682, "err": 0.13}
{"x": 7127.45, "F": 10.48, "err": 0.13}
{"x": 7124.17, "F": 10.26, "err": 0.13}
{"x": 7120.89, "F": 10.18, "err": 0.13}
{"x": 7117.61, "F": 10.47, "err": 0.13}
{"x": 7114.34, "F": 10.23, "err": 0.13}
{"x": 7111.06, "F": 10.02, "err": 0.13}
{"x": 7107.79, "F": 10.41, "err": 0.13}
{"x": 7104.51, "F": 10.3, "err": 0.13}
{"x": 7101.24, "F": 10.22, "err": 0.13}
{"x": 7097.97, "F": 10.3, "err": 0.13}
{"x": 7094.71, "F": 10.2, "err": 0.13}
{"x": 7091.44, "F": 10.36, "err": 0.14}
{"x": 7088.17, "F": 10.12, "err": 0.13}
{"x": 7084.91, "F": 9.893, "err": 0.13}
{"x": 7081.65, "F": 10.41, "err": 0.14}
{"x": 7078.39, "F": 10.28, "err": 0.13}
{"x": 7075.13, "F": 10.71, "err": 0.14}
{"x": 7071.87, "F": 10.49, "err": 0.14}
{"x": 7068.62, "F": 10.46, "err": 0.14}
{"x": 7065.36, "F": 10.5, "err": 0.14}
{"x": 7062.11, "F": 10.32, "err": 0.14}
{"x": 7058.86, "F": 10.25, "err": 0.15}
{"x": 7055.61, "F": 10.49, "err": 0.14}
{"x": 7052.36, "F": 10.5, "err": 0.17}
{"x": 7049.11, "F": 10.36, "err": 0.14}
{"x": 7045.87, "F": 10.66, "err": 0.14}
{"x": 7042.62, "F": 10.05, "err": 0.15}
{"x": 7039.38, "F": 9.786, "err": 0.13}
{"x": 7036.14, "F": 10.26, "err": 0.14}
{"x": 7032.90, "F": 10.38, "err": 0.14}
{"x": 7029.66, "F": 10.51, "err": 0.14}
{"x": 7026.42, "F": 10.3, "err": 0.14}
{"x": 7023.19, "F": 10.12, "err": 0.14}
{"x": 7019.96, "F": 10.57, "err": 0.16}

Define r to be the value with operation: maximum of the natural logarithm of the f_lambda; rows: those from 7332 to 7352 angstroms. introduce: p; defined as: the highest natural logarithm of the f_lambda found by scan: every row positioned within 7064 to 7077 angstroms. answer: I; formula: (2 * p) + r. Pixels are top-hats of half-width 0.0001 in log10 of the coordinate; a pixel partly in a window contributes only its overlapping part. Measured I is 7.09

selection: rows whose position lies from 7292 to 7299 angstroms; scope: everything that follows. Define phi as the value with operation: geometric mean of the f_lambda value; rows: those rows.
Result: 9.9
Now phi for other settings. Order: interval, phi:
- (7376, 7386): 10.0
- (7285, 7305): 10.0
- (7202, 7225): 10.0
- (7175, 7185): 10.2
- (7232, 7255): 10.1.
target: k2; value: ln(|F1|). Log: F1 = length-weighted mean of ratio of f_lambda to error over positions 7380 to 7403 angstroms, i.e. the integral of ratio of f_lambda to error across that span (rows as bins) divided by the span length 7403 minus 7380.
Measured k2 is 4.37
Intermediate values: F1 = 79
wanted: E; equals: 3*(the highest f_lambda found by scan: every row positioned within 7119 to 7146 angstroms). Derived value 31.4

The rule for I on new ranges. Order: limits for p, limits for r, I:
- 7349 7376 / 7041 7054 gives 7.08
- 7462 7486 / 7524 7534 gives 6.96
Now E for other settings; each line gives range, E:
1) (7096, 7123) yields 31.4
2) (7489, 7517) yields 31.0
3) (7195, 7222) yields 30.8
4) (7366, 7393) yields 31.6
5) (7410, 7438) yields 30.6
